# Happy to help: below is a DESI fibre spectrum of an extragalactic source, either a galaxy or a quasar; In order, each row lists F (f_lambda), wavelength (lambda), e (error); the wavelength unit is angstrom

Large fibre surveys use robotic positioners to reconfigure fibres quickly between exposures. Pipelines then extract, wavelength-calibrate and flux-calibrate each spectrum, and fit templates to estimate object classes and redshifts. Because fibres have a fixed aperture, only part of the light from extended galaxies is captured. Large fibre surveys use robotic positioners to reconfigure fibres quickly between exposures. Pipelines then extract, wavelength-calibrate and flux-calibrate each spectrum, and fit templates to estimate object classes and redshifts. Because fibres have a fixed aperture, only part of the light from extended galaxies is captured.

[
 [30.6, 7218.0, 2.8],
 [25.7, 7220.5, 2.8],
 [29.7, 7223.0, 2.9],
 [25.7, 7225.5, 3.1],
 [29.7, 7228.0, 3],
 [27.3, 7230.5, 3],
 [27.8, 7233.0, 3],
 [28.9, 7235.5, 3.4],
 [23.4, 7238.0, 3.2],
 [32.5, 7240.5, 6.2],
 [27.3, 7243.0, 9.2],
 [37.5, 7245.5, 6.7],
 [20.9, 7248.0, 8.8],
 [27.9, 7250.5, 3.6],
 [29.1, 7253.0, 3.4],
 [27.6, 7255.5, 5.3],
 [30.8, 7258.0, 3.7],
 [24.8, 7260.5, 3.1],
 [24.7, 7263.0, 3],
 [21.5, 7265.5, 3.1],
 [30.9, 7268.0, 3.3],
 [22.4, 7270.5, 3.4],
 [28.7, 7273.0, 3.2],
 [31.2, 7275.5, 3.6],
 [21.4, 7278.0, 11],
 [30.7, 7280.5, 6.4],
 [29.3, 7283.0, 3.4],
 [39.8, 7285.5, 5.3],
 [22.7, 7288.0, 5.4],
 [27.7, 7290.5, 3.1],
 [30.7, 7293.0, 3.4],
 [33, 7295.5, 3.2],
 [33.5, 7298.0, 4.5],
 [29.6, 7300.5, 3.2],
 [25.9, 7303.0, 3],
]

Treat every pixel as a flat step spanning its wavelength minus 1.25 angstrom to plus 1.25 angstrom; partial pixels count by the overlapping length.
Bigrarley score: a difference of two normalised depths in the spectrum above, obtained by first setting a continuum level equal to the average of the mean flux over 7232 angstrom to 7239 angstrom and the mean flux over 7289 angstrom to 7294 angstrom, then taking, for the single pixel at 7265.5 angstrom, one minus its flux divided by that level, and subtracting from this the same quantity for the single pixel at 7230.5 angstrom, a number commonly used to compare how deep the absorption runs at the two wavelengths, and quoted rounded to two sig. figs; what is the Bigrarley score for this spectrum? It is 0.21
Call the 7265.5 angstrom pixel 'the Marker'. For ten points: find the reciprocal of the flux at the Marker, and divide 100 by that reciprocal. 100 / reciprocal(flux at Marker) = 2150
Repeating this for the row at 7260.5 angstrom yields 2480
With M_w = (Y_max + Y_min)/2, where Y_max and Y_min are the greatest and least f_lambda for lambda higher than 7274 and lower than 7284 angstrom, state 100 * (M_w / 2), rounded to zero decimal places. 1315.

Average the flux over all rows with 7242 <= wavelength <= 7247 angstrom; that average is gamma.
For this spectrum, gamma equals 32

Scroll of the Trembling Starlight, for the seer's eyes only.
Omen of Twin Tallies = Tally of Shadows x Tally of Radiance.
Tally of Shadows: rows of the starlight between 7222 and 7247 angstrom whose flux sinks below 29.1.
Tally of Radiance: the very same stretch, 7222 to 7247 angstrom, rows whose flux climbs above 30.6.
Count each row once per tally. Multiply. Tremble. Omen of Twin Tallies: 12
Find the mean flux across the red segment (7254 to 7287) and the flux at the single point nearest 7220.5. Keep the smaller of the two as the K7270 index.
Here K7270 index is 25.7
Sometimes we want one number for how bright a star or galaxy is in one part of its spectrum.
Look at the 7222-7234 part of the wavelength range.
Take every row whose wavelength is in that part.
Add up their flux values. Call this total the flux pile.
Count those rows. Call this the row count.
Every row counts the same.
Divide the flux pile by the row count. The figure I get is 28.0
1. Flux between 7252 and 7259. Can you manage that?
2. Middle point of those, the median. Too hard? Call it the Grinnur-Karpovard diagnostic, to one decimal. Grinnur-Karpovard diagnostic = 29.1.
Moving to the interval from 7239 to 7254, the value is 28.5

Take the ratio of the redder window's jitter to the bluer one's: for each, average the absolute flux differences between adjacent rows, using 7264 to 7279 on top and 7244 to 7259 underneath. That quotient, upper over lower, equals 1.2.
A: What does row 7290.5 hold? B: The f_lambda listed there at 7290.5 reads 27.7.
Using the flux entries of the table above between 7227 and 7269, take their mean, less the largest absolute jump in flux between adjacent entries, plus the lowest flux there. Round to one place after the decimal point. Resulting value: 32.1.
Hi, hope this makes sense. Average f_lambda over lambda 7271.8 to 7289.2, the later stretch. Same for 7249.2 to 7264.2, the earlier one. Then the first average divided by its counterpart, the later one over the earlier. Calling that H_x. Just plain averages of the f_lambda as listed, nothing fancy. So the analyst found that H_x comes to 1.06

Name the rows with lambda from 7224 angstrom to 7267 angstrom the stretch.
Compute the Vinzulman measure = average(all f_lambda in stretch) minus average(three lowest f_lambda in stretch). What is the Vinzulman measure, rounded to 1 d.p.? 5.6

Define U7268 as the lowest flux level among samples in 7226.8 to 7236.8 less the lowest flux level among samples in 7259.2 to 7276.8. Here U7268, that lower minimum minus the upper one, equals 6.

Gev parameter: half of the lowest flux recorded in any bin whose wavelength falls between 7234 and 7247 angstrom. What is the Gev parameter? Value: 11.7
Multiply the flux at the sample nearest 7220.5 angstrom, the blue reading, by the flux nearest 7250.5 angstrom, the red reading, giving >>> 717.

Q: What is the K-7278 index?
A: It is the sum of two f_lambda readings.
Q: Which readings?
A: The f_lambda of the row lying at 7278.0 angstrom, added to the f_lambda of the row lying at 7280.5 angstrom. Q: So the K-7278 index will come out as 52.1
